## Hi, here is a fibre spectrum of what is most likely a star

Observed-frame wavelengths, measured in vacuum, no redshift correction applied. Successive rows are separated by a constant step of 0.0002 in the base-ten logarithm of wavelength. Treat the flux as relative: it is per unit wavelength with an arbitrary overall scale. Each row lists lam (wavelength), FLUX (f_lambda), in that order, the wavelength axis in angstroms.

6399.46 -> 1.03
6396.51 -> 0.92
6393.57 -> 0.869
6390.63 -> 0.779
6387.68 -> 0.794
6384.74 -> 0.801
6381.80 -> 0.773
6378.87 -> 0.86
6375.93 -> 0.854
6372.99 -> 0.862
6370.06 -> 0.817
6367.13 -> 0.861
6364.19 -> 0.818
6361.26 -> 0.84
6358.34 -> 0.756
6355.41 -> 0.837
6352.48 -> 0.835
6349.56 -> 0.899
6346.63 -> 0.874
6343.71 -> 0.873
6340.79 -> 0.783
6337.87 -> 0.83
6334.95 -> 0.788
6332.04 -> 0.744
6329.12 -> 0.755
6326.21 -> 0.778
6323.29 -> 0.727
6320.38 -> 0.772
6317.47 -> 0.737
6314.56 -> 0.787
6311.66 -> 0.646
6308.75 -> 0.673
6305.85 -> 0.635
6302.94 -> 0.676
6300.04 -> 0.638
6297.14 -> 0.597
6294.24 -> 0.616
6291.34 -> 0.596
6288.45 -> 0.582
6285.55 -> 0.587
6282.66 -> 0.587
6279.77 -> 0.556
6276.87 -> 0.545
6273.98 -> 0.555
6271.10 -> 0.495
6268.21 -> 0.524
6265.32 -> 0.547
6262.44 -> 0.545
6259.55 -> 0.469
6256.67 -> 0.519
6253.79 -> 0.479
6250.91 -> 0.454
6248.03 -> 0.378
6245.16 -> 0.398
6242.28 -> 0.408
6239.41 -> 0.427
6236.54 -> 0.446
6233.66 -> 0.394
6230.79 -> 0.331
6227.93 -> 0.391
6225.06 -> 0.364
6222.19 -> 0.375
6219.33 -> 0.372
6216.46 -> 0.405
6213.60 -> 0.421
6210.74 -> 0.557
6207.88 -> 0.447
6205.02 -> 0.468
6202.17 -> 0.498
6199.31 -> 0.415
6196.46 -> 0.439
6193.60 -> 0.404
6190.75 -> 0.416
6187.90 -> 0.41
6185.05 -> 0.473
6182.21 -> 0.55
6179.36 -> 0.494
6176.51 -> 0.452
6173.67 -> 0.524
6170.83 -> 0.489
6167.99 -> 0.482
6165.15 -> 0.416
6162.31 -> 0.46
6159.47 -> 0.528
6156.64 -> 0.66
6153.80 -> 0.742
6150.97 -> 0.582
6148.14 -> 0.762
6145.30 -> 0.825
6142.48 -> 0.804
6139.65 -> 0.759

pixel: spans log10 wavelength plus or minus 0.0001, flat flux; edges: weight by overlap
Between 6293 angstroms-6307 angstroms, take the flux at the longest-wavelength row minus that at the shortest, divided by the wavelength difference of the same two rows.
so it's 0.0016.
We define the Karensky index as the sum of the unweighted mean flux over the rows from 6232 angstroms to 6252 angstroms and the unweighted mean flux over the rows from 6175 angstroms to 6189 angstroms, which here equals 0.89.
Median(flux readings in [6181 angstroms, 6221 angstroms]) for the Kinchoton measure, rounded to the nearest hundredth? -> 0.43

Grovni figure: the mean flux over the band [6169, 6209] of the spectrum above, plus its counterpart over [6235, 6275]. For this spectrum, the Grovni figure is 0.94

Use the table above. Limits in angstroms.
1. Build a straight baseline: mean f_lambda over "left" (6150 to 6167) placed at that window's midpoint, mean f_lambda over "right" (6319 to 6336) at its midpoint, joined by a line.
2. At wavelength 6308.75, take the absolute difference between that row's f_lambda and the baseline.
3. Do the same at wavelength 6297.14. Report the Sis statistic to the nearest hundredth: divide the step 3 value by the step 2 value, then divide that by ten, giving 0.20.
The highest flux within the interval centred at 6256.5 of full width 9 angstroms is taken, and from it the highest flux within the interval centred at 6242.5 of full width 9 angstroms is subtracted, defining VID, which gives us 0.1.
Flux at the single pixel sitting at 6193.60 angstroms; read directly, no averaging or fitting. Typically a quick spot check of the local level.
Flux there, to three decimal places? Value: 0.404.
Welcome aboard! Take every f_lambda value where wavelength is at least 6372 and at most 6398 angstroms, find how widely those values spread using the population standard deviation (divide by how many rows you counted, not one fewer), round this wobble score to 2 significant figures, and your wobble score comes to 0.047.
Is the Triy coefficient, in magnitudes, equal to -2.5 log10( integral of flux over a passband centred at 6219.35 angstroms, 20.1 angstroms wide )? -2.3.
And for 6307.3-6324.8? -2.8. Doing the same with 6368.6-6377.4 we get -2.2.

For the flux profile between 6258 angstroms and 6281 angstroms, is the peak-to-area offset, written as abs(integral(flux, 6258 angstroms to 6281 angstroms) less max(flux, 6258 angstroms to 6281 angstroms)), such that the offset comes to 12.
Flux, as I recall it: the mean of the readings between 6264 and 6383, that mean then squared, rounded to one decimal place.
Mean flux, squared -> 0.5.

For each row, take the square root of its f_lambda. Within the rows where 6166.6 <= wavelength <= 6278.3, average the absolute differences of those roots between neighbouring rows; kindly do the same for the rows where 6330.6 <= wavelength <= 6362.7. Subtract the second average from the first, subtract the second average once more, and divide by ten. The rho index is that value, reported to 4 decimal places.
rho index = -0.0023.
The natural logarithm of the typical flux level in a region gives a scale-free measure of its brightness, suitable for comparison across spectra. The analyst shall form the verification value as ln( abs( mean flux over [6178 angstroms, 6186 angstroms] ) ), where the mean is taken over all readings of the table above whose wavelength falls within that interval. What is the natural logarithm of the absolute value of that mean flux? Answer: -0.68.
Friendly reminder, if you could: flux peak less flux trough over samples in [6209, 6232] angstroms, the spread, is 0.23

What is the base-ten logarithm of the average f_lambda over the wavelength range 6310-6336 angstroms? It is -0.13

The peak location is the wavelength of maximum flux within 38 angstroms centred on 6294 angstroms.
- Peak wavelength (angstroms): 6302.94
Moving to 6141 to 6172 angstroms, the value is 6145.30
